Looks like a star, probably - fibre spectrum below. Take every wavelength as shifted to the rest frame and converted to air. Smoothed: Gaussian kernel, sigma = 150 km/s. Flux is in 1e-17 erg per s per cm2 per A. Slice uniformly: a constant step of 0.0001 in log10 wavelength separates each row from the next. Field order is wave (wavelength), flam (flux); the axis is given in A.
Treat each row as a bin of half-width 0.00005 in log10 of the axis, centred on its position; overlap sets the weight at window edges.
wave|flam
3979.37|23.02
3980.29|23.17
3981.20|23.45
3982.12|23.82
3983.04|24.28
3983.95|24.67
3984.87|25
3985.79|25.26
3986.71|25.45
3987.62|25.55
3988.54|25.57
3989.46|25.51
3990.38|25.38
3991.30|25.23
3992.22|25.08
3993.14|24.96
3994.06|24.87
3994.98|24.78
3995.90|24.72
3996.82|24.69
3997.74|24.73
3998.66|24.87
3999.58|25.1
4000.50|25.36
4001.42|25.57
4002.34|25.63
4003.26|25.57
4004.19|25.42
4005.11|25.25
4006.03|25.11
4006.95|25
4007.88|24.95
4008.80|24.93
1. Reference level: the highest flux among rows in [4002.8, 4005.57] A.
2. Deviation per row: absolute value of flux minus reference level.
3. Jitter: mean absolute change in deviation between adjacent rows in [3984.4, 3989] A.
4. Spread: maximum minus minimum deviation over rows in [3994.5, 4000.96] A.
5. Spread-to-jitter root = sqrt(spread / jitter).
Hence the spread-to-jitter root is 2.2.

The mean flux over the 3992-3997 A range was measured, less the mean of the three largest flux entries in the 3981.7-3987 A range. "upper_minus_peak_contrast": -0.39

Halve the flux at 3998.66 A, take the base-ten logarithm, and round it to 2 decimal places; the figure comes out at 1.09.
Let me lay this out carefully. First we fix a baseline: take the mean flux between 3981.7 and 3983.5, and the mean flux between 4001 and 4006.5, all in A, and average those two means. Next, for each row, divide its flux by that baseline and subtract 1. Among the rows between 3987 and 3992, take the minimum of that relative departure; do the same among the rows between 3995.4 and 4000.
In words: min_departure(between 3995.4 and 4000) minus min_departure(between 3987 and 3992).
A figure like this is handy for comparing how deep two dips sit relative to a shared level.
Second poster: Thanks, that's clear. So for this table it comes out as -0.022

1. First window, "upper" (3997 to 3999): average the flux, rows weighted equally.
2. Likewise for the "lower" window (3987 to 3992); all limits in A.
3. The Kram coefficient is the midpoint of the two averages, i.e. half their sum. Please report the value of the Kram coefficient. 25.1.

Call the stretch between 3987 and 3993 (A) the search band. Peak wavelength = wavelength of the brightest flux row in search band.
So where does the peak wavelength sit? 3988.54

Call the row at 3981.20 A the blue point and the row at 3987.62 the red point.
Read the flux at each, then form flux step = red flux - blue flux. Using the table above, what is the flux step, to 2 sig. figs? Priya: 2.1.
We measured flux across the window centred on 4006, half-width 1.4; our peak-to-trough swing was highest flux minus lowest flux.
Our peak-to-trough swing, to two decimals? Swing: 0.25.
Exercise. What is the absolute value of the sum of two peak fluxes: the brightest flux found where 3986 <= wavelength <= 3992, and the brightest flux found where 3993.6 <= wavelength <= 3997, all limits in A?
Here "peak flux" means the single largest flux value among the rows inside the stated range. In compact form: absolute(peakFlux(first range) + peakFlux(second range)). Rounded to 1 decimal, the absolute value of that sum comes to 50.4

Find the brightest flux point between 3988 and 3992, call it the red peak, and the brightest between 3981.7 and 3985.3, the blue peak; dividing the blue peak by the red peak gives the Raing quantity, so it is 0.98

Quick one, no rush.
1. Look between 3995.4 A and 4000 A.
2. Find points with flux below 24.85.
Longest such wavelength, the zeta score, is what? 3997.74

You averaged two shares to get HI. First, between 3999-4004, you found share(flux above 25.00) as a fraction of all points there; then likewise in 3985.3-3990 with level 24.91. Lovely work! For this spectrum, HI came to 1.0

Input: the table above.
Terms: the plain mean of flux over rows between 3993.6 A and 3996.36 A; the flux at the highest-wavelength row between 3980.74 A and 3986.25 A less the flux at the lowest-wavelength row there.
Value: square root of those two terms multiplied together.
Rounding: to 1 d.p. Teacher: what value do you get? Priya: 6.7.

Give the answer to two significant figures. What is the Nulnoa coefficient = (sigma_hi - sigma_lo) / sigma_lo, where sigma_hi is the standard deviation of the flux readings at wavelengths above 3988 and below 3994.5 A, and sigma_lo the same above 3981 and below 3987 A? -0.64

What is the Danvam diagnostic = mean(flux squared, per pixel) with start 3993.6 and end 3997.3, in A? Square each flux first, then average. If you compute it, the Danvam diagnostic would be 613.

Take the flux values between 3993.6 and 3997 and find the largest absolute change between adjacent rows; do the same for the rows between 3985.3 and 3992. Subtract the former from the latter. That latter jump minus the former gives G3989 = 0.10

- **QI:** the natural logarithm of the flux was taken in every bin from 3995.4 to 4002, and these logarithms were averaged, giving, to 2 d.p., 3.22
